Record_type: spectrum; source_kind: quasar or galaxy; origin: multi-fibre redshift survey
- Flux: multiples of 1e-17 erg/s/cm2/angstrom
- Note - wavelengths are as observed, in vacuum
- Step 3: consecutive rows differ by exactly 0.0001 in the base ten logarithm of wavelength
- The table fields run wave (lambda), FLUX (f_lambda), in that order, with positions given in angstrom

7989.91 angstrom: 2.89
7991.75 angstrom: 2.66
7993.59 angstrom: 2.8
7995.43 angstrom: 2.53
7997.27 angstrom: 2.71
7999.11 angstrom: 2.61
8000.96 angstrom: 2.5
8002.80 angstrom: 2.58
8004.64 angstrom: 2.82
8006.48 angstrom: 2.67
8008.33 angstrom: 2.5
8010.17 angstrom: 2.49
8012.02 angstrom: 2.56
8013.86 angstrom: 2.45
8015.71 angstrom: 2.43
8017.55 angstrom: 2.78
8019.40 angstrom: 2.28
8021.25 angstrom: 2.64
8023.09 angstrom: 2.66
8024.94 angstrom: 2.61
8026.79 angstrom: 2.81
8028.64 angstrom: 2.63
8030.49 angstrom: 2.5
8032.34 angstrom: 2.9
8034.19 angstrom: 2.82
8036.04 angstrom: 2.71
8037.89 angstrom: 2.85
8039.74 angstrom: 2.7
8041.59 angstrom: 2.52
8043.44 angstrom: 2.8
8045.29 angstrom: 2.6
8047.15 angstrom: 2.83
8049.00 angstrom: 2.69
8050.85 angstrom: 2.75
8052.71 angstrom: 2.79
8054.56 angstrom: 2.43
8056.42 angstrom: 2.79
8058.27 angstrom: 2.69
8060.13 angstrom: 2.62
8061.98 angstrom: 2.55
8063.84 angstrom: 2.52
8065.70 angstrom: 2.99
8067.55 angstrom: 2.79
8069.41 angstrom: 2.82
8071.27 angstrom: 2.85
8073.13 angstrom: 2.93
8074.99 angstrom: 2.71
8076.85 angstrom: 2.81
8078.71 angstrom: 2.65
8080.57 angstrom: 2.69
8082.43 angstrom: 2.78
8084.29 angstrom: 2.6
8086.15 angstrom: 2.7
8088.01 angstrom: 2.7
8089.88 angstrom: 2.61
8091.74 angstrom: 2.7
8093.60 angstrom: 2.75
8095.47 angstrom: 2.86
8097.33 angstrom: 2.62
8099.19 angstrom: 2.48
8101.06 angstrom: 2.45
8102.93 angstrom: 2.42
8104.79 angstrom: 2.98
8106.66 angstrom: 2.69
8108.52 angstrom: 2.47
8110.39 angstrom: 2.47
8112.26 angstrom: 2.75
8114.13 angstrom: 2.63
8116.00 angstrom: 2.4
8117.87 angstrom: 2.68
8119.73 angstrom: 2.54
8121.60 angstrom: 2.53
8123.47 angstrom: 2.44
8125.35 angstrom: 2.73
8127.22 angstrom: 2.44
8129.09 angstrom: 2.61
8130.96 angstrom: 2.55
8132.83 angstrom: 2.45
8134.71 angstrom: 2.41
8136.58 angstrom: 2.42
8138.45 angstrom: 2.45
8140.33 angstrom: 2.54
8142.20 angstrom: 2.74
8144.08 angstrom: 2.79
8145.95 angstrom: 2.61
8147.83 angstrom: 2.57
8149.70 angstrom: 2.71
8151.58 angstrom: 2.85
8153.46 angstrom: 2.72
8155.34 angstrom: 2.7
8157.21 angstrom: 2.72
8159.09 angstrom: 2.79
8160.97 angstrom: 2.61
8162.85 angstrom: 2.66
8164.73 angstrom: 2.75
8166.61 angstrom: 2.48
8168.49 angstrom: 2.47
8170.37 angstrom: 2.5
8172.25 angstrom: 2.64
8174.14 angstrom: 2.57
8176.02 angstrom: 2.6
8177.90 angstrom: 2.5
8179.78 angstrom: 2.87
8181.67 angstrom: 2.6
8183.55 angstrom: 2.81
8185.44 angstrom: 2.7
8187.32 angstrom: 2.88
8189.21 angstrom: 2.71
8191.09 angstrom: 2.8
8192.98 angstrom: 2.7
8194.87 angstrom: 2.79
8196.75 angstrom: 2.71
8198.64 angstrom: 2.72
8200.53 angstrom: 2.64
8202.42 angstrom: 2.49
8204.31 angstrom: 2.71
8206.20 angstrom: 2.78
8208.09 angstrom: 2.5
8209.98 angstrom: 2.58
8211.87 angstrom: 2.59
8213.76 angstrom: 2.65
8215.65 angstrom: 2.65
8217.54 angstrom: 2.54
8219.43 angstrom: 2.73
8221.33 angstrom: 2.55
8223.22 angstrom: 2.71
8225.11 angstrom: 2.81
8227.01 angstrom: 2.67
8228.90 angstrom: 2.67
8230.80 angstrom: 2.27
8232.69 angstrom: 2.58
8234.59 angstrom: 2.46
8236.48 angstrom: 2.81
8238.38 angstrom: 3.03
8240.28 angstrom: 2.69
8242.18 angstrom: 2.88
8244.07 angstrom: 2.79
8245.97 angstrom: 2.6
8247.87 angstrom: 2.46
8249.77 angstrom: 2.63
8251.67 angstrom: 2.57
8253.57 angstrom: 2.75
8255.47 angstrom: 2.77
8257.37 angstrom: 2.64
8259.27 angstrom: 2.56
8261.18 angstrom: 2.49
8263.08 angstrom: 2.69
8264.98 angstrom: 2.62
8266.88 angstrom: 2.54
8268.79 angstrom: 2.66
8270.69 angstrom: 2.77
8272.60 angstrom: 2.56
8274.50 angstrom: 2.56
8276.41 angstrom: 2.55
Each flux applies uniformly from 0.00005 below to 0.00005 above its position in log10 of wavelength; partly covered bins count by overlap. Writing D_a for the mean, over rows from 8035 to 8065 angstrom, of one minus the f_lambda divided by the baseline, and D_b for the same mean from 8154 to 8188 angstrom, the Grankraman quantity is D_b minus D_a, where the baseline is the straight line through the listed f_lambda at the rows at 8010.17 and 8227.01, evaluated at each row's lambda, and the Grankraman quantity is 0.05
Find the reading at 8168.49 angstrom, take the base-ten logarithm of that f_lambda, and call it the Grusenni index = 0.393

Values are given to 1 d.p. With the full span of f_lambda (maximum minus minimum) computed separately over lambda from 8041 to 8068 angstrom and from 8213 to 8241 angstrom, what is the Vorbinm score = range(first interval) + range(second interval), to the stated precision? 1.3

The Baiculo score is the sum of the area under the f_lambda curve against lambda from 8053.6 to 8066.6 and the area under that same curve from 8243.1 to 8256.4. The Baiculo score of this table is 69.8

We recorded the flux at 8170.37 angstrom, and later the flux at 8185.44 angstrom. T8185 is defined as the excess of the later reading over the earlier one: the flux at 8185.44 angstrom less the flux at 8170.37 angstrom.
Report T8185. 0.20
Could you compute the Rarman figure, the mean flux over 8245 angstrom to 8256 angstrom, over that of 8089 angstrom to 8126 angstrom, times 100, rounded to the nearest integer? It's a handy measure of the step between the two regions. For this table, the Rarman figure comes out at 101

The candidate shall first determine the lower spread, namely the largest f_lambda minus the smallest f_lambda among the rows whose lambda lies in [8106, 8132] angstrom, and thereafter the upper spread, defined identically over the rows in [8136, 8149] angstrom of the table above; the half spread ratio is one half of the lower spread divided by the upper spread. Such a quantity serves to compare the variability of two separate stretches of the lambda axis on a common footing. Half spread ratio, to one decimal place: 0.5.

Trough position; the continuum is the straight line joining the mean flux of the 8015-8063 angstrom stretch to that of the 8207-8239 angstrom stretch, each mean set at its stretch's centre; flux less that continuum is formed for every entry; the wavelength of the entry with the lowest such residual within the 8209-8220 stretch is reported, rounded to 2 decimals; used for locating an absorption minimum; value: 8217.54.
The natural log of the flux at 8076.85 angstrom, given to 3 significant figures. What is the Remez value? 1.03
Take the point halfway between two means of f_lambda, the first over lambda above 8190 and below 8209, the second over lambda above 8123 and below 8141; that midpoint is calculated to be 2.59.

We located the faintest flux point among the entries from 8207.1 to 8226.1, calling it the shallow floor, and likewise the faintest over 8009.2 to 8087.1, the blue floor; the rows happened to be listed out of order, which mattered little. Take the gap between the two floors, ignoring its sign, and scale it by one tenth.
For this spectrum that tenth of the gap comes 0.022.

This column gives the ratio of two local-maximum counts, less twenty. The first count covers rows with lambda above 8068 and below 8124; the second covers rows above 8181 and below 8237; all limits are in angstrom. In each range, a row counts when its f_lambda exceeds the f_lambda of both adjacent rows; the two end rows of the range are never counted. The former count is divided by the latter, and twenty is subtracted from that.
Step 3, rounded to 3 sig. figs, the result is -19.2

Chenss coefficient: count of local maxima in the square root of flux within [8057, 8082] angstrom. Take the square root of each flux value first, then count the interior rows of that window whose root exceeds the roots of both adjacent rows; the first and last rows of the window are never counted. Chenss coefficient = 3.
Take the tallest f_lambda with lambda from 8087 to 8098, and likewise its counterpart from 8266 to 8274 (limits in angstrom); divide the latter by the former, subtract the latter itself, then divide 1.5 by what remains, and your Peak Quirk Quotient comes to -0.833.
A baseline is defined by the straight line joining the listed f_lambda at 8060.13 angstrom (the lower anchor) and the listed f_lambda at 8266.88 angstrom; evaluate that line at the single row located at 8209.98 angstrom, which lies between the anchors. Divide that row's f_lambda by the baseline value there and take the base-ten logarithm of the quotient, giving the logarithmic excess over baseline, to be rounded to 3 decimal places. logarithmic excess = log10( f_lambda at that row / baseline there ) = 0.003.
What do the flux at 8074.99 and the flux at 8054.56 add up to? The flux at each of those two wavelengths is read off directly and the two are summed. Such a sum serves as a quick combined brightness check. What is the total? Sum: 5.1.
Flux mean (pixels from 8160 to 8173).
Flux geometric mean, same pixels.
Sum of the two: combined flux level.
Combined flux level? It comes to 5.17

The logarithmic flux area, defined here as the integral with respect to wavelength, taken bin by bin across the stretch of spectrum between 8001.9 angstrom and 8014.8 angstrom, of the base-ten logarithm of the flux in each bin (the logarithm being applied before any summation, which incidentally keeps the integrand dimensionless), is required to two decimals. 5.31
